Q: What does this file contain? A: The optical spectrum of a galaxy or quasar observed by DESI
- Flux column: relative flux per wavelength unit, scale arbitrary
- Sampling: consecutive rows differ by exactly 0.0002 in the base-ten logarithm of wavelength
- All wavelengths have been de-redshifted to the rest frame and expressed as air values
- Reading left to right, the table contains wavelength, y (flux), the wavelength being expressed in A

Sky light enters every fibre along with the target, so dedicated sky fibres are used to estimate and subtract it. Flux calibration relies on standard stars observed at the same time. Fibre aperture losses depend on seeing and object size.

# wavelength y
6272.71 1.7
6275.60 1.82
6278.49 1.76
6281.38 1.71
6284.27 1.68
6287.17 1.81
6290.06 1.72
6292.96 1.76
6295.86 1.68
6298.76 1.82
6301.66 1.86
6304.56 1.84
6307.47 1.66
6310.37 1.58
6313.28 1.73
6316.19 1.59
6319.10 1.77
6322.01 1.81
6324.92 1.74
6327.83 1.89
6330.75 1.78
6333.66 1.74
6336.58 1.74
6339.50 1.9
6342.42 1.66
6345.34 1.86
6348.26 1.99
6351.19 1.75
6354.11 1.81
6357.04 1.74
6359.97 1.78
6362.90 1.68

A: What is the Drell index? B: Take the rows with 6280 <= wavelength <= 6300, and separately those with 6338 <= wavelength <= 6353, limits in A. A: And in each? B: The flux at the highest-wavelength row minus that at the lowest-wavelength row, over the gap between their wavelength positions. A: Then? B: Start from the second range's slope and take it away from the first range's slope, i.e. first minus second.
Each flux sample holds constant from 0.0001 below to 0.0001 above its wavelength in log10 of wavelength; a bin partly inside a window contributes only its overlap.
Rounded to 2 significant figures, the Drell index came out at 0.019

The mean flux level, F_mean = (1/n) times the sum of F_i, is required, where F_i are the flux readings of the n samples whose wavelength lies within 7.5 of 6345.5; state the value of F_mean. 1.83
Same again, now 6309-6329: 1.73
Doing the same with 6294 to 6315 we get 1.74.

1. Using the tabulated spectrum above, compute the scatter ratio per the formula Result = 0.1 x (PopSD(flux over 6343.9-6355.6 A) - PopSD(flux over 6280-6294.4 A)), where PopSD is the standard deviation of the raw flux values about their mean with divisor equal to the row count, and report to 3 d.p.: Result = 0.004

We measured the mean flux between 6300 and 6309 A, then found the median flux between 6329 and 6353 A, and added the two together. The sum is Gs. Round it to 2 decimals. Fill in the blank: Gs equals 3.55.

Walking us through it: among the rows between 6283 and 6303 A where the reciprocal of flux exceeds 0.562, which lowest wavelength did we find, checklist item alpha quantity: 6284.27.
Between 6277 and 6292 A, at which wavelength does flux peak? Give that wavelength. 6287.17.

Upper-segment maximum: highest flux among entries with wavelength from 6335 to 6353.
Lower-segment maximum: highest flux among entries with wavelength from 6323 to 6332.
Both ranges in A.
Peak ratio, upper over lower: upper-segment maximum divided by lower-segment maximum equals 1.05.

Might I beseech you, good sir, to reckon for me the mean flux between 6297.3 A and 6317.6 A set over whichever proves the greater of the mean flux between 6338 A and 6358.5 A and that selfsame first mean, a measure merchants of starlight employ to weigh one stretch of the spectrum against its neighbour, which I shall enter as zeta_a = 0.95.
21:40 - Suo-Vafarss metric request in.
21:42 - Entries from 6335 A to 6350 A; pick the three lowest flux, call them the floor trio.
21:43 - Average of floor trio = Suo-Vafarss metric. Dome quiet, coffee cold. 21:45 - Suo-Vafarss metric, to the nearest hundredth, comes 1.75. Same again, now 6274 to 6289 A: 1.72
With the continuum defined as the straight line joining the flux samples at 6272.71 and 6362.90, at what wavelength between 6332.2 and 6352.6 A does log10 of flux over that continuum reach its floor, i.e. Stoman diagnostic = 6342.42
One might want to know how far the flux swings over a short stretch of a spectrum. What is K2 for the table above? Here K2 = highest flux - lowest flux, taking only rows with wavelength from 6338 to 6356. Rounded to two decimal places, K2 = 0.33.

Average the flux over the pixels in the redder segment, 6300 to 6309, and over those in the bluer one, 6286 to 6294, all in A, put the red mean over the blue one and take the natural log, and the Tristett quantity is 0.013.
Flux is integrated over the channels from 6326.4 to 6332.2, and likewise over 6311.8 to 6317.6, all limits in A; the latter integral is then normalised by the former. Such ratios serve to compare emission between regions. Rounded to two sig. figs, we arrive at 0.90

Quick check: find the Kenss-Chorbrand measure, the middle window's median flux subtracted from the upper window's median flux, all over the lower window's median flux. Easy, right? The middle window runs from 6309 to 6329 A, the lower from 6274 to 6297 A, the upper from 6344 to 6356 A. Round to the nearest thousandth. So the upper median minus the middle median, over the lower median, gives 0.055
